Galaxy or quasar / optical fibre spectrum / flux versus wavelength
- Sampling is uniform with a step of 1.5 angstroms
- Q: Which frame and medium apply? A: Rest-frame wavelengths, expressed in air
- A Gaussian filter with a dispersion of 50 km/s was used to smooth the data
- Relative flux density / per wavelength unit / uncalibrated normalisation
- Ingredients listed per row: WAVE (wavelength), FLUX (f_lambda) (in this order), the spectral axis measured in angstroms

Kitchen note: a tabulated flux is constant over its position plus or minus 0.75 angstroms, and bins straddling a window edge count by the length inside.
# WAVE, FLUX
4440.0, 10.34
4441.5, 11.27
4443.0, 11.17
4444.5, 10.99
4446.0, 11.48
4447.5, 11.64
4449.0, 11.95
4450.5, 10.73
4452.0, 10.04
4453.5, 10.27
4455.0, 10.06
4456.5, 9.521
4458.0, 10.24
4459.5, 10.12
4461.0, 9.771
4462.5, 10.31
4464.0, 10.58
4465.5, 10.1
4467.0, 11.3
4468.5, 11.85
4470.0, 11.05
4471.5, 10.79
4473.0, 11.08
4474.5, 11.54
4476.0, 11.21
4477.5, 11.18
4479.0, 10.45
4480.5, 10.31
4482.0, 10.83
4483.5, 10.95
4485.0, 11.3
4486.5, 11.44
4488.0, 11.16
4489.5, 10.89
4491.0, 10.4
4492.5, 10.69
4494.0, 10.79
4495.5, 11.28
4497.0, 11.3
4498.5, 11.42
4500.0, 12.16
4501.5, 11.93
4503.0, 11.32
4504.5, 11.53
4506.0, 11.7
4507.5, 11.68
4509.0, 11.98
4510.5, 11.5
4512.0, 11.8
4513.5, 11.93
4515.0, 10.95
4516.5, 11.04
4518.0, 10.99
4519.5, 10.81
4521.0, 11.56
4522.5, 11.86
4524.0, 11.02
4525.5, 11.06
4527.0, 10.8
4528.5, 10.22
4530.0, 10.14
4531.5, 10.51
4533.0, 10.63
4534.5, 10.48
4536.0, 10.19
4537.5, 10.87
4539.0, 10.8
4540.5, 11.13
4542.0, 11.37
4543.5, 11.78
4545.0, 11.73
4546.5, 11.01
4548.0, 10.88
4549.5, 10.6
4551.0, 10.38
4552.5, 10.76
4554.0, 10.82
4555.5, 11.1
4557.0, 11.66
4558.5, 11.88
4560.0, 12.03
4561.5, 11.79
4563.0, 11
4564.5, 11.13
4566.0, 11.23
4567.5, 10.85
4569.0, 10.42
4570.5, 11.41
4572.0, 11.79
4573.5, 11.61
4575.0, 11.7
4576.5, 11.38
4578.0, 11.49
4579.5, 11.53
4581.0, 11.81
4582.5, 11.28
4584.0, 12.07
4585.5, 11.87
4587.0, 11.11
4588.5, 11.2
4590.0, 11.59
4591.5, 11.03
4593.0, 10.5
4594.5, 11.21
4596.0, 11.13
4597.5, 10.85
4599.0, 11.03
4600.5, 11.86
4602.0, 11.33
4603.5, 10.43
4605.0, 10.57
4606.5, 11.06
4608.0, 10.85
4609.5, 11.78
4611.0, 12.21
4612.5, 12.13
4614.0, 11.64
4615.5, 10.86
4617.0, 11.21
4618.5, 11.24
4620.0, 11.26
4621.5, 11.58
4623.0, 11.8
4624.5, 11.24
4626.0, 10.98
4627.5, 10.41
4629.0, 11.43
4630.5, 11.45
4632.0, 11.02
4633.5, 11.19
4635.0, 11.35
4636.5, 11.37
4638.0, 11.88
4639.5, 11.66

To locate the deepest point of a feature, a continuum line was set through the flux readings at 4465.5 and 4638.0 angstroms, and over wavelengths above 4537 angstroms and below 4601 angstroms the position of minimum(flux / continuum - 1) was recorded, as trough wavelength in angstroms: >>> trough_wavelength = 4593.0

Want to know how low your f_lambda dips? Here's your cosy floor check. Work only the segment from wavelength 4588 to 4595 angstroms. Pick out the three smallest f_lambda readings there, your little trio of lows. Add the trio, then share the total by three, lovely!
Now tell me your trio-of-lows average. 10.9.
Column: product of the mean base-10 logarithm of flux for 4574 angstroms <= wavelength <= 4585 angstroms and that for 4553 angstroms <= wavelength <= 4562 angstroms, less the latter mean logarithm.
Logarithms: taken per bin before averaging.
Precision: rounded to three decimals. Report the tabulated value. 0.069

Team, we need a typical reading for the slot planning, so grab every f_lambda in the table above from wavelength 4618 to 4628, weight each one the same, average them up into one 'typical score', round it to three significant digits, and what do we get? 11.2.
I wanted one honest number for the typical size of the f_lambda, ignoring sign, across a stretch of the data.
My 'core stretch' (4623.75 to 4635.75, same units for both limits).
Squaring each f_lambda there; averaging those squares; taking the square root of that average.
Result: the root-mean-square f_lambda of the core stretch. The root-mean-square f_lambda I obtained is 11.1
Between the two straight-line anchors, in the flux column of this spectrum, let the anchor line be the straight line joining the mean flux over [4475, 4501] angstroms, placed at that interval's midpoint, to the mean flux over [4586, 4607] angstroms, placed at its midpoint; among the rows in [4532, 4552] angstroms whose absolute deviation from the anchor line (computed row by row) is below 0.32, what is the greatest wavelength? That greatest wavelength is 4548.0 angstroms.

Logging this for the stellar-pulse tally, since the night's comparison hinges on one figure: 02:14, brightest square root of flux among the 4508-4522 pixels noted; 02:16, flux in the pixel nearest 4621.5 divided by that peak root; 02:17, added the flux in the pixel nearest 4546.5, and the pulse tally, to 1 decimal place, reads 14.4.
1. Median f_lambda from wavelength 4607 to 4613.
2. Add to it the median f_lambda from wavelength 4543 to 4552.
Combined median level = 22.9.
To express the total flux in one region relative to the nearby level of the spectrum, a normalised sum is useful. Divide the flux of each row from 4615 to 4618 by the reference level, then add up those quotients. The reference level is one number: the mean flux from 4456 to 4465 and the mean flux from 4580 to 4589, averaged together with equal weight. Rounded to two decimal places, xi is 2.04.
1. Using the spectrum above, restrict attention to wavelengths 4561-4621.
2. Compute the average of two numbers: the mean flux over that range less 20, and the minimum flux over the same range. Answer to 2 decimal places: 0.87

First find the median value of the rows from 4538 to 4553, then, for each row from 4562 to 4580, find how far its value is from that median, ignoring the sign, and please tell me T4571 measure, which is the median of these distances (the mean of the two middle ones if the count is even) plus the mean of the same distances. 0.95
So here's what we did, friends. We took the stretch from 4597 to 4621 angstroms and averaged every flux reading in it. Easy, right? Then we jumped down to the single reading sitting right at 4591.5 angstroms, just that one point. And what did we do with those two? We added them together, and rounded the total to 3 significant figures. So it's 22.3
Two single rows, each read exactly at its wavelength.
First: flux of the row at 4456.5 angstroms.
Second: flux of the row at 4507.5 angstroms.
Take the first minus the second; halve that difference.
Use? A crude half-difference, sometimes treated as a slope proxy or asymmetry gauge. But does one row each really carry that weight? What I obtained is -1.1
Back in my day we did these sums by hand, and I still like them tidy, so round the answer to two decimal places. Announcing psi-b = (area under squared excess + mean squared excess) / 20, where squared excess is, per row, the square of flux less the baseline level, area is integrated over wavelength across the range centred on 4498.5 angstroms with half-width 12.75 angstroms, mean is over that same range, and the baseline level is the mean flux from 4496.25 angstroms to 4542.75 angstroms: 0.32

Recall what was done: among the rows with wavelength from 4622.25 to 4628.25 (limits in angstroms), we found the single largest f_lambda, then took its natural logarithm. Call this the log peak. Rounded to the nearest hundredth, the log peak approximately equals 2.47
